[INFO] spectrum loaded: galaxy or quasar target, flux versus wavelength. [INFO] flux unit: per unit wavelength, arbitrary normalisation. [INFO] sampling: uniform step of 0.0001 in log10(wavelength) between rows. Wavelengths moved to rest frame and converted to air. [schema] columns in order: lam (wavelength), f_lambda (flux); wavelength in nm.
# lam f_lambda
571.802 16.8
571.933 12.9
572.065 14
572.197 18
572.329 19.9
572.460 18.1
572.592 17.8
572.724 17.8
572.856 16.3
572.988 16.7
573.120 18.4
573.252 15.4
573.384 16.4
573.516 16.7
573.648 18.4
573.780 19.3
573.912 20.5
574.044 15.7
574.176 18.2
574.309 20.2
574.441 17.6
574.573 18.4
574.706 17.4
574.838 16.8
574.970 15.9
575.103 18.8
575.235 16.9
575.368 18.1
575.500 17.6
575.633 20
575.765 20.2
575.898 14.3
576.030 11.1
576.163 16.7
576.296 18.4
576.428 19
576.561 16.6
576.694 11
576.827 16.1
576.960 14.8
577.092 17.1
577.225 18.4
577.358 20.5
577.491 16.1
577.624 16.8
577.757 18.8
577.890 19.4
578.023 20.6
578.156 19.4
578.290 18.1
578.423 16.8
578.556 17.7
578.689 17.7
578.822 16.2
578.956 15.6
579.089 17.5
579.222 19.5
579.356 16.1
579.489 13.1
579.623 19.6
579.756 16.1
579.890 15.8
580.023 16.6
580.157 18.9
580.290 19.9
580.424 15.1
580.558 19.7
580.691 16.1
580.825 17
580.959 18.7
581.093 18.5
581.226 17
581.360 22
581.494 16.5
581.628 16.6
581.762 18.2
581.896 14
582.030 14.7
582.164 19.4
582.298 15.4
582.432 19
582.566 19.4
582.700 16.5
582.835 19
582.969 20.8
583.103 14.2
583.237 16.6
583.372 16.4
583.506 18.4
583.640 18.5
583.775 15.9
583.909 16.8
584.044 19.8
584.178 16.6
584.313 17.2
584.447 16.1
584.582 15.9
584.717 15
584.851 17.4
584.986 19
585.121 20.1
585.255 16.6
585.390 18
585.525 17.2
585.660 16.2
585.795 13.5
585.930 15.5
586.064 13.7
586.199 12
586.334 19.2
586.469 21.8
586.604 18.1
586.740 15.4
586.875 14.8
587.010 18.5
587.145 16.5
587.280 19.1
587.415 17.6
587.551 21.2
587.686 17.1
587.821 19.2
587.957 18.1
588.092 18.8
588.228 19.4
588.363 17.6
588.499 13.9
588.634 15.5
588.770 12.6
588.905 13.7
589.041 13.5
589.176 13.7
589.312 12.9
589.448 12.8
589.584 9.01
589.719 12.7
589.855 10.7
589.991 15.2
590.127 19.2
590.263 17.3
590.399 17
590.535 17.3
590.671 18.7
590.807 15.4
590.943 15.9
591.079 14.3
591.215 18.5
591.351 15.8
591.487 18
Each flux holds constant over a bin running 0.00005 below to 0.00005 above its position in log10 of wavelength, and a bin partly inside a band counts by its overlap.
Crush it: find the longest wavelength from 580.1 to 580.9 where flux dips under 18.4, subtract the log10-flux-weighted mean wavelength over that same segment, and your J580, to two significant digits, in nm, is 0.34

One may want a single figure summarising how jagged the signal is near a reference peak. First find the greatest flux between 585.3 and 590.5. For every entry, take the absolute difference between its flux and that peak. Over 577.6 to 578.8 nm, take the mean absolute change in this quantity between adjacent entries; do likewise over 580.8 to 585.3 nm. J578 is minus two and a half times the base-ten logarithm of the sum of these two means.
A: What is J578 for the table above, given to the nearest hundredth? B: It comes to -1.28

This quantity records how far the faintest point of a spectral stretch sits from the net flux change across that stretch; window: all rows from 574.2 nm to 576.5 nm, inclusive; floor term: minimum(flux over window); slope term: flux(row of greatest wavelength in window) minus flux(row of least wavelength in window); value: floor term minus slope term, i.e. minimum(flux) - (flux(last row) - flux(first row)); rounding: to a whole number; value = 12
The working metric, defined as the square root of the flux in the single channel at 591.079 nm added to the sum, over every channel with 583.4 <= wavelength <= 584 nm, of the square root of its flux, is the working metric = 20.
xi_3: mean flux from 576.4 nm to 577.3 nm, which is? 16.1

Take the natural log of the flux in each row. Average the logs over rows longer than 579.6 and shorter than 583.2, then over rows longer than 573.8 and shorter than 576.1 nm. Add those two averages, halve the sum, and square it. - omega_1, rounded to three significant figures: 8.16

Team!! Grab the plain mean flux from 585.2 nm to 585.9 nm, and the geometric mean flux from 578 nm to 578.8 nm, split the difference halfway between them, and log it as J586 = 17.3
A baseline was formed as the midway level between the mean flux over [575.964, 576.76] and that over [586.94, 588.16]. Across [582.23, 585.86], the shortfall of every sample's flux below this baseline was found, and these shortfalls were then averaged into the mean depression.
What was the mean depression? -0.3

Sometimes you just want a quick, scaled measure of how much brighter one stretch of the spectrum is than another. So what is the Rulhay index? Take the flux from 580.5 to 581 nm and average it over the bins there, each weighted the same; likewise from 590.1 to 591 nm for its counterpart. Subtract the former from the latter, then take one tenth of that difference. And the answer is -0.06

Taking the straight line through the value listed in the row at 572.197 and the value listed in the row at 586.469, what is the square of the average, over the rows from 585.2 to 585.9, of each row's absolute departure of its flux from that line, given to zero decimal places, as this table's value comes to 28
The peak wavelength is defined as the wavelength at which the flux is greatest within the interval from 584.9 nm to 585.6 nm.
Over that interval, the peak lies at 585.121 nm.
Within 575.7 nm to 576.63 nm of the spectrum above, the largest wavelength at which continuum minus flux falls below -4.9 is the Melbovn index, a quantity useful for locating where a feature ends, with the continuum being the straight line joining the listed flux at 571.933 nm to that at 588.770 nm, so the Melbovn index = 576.428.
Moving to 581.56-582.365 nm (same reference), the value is 582.164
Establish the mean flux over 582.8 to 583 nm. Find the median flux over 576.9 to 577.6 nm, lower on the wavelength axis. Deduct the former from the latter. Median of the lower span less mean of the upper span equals -2.8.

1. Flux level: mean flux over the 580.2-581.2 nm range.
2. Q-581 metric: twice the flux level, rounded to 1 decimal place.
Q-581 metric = 35.7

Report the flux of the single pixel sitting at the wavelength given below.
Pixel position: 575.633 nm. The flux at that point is 20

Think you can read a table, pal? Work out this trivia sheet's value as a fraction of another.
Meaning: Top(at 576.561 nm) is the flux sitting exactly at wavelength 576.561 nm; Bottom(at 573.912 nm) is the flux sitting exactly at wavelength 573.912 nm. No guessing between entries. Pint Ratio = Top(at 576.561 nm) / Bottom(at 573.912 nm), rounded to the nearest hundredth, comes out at 0.81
